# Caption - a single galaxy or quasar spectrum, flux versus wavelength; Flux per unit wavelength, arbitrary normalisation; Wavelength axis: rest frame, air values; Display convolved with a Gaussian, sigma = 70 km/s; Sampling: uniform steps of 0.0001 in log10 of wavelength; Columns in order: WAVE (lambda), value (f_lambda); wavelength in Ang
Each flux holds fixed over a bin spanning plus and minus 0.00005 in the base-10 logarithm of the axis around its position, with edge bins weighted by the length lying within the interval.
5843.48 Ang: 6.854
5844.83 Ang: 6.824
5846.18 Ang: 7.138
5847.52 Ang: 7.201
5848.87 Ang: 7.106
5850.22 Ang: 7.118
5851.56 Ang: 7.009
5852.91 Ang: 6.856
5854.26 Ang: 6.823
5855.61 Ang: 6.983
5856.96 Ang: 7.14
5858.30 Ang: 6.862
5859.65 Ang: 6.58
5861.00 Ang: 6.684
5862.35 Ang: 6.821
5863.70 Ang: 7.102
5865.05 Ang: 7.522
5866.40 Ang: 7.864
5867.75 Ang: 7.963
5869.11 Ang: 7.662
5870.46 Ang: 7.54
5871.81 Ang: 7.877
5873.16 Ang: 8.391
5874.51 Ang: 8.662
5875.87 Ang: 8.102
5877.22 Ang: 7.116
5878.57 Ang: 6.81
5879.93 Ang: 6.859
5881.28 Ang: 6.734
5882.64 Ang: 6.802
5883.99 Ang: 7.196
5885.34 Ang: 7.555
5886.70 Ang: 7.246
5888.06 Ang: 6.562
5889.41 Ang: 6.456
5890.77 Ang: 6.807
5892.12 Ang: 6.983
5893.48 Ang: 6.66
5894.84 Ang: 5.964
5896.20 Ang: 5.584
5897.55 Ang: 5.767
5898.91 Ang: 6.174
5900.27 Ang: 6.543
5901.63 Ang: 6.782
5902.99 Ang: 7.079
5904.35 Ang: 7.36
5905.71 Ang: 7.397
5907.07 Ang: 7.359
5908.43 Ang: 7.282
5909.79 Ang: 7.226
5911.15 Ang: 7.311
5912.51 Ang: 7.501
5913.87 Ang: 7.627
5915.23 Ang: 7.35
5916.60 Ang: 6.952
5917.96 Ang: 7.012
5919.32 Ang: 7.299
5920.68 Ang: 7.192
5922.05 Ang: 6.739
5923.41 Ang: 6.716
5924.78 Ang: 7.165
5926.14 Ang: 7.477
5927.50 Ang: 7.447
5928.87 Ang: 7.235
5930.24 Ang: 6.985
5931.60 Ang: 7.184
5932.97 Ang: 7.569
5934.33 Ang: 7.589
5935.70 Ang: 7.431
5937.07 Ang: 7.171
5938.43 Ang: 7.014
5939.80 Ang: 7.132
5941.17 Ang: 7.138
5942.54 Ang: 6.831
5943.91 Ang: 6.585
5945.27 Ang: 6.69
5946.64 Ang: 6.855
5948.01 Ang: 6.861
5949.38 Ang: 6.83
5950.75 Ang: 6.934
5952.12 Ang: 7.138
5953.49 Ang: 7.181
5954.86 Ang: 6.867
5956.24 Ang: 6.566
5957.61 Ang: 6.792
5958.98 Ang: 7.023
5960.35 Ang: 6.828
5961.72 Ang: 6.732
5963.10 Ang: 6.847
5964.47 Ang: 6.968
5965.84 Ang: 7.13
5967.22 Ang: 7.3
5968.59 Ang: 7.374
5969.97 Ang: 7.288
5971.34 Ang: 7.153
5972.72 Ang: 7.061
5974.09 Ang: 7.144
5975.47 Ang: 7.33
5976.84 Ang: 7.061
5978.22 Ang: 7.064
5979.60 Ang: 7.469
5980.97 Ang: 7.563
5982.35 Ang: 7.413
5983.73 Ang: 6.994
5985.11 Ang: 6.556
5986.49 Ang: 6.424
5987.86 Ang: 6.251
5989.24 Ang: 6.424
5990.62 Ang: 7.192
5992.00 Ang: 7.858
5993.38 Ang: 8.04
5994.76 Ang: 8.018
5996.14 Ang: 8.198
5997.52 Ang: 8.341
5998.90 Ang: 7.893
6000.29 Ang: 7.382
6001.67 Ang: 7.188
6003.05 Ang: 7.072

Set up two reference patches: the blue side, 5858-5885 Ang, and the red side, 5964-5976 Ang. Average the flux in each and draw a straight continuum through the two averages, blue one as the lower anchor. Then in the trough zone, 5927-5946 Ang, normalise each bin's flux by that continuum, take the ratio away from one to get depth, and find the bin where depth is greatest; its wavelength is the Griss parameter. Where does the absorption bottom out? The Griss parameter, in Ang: 5943.91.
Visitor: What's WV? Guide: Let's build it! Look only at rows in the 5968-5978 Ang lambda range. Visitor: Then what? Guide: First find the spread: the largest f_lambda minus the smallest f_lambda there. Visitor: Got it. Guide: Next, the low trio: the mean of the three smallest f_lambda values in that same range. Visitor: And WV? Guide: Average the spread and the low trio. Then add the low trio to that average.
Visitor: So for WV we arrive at 10.79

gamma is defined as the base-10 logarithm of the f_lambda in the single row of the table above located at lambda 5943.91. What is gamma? 0.819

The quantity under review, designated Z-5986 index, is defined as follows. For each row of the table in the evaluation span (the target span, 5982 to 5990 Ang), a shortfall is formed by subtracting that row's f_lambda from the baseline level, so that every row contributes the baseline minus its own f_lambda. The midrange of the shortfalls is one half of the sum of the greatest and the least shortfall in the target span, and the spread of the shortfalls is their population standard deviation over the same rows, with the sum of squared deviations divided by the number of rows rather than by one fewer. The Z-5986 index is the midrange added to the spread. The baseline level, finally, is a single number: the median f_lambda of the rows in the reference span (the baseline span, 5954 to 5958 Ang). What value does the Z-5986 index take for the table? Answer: 0.4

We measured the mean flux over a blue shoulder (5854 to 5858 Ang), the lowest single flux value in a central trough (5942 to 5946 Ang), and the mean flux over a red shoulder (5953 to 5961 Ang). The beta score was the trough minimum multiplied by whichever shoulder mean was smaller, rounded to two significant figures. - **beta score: 45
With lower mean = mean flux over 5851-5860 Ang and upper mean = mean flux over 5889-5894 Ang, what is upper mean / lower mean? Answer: 0.98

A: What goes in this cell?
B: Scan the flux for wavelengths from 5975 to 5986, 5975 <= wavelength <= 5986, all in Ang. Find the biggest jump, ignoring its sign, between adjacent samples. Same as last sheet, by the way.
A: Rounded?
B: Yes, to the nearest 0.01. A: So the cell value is 0.44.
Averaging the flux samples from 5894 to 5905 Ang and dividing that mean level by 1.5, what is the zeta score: 4.27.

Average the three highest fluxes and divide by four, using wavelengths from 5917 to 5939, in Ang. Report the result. 1.89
